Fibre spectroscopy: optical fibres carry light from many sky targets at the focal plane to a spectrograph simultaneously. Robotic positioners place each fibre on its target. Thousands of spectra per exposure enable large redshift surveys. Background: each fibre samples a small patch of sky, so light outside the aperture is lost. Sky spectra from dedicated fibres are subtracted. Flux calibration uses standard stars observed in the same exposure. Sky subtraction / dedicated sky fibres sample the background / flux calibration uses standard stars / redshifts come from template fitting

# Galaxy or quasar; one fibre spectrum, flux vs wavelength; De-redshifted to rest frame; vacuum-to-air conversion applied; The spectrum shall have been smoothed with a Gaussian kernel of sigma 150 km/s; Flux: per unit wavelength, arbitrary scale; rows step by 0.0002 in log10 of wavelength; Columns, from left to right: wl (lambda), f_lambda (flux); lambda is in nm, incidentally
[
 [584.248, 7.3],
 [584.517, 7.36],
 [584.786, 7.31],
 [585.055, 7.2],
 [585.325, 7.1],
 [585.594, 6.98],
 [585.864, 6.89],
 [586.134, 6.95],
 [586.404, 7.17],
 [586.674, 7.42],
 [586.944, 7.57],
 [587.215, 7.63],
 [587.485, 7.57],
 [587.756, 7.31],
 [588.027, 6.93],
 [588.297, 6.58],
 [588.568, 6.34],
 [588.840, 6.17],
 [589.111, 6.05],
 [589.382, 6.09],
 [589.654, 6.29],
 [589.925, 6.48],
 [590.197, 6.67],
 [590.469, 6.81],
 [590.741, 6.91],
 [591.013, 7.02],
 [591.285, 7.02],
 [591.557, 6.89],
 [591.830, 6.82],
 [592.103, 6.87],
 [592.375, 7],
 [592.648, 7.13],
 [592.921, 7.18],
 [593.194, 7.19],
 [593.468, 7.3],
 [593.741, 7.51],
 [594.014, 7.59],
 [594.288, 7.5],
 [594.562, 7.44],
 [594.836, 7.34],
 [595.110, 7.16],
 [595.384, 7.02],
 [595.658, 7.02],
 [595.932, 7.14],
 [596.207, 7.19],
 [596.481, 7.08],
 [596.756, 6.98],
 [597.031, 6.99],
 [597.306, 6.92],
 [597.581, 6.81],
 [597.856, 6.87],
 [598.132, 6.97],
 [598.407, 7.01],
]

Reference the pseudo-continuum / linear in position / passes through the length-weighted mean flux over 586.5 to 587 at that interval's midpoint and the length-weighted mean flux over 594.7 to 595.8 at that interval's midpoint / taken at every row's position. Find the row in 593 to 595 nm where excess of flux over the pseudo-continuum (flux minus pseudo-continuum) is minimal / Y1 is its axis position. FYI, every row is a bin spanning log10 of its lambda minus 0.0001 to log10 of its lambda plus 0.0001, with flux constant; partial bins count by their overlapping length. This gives 593.194 nm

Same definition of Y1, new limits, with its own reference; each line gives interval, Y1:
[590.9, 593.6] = 591.830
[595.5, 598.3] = 597.581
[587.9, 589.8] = 589.111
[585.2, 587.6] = 585.864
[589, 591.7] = 589.111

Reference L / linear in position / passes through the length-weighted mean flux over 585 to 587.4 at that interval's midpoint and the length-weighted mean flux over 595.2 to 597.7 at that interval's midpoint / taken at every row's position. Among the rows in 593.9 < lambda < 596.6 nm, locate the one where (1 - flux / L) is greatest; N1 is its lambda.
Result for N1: 595.384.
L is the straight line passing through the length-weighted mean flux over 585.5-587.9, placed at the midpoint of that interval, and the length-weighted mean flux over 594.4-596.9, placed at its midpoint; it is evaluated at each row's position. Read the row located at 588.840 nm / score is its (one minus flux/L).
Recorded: 0.149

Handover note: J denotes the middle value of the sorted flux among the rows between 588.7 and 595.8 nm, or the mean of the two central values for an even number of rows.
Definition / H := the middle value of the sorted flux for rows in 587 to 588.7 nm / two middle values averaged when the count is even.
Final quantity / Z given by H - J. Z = 0.10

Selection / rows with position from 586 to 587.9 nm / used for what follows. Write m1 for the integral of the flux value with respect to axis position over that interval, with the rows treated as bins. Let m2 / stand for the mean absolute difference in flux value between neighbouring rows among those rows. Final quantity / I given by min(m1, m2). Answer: 0.17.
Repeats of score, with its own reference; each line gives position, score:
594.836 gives -0.024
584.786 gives -0.001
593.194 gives 0.000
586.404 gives 0.015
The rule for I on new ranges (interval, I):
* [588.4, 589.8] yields 0.13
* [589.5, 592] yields 0.12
